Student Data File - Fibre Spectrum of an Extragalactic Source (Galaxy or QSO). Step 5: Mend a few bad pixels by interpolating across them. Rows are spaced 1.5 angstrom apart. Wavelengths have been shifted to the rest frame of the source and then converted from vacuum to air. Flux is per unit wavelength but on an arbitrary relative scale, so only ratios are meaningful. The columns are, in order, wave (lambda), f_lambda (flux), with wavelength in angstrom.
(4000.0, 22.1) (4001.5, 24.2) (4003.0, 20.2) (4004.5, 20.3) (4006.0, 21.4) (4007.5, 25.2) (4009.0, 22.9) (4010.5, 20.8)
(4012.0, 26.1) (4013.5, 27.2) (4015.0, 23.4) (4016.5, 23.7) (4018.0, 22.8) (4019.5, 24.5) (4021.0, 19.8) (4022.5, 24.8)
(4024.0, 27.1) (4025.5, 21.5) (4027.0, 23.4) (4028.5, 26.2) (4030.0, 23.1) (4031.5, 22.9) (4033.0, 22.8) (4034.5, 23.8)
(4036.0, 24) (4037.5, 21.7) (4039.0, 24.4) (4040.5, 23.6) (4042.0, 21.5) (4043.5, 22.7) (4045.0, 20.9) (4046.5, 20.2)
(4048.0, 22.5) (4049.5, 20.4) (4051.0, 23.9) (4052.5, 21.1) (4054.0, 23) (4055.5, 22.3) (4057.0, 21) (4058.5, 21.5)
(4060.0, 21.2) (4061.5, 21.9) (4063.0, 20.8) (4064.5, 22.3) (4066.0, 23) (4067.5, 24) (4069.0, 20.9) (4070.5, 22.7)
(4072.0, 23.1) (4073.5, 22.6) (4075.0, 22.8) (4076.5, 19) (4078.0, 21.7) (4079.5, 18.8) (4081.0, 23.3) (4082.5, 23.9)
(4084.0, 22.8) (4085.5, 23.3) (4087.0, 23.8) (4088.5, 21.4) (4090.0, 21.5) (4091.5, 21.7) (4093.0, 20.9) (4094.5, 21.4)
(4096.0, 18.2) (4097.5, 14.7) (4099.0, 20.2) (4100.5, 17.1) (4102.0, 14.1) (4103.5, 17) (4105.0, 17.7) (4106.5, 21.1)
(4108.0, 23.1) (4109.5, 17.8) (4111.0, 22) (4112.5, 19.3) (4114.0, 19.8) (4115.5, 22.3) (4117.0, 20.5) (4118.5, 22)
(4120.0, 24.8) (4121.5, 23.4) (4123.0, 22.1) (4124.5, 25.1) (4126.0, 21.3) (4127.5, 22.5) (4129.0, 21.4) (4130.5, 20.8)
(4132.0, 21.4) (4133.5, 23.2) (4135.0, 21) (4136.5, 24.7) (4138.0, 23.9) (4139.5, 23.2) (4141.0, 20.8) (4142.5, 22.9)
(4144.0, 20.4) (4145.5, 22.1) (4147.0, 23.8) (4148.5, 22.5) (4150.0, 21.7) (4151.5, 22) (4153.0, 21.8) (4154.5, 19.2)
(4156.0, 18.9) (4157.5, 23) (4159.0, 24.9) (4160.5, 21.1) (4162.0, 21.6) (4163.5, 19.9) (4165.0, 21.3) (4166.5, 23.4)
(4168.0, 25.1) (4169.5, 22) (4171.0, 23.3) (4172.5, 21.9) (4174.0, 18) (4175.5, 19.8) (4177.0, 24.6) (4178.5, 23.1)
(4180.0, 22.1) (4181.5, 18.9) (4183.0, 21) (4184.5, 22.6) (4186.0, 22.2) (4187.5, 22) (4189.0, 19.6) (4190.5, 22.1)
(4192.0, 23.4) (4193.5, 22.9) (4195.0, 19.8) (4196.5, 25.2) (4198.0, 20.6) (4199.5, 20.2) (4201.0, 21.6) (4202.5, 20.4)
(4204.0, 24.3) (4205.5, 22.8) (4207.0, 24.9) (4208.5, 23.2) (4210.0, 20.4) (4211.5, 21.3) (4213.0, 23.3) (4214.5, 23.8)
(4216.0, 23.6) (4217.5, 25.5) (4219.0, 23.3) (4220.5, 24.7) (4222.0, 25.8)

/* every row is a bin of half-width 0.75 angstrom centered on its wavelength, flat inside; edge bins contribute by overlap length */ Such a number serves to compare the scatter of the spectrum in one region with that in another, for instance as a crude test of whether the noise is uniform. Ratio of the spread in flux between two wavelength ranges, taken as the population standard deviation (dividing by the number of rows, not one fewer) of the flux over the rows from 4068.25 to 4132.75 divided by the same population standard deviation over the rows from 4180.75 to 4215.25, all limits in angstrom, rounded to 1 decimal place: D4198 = 1.4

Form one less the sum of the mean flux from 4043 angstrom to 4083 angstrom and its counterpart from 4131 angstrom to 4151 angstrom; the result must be -43.3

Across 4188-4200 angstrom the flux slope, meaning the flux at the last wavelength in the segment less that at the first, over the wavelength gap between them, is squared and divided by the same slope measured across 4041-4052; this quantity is 0.0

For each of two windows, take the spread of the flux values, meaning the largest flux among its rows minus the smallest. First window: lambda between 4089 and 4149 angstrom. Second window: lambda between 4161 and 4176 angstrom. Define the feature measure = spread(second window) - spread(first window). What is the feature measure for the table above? -3.9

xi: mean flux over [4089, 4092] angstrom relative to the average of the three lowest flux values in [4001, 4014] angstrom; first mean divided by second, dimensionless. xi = 1.06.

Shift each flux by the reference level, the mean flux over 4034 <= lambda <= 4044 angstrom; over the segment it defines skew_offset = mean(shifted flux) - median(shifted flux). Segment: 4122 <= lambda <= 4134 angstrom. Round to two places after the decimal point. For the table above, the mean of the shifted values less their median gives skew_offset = 0.48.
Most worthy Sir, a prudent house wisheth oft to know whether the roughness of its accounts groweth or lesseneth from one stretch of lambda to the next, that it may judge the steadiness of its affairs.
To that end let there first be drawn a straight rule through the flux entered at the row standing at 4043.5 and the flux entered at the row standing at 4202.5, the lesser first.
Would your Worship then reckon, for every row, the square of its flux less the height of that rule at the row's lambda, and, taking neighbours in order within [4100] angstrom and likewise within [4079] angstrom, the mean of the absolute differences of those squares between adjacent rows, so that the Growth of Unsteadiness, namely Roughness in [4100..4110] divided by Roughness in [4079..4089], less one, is 4.7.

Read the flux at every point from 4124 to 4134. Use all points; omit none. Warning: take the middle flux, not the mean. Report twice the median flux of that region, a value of 42.8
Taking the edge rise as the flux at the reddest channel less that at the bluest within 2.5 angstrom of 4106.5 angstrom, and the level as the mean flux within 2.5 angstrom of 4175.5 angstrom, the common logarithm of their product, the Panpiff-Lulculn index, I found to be 2.1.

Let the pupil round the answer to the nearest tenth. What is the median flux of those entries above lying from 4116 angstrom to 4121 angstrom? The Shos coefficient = 22.0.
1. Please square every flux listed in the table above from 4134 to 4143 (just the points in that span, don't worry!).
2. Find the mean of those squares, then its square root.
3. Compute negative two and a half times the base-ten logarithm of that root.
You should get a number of -3.395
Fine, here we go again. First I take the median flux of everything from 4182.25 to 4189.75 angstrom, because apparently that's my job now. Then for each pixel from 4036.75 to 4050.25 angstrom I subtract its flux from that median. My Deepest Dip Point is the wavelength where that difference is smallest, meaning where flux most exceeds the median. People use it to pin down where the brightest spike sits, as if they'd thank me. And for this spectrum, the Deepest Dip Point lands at 4039.0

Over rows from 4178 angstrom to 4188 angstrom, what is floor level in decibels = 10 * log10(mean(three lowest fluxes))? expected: 13.1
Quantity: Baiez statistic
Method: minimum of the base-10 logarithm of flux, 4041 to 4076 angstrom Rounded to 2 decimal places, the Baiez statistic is 1.31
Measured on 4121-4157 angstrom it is 1.28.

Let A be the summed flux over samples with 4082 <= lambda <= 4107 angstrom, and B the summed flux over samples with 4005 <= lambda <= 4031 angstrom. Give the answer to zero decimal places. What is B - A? 63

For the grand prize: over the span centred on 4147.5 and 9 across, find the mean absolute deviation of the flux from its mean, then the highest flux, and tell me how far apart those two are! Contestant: 23.1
